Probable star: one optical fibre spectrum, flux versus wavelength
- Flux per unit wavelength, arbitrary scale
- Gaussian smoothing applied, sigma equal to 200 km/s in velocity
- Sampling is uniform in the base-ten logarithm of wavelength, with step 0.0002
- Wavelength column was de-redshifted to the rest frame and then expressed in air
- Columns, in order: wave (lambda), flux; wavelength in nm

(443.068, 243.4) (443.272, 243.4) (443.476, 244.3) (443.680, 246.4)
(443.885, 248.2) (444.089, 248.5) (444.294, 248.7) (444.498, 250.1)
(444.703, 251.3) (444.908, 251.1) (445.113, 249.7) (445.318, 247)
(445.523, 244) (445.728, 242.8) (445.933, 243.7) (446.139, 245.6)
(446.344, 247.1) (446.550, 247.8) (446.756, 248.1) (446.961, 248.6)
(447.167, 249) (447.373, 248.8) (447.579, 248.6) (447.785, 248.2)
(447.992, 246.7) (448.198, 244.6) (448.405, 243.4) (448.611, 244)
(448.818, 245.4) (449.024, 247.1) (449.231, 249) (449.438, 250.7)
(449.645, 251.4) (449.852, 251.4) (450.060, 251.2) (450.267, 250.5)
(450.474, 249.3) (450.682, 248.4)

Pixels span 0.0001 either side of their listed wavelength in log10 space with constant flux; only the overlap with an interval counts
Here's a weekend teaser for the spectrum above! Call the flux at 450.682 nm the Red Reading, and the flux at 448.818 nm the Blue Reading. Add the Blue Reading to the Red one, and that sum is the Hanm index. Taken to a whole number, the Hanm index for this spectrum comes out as 494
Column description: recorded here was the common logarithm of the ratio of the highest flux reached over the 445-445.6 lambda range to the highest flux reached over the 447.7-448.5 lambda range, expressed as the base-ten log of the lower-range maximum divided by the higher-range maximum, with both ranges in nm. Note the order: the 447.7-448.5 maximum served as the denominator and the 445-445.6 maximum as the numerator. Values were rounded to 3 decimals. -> 0.003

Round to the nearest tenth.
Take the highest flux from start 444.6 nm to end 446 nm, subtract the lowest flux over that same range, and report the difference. 8.5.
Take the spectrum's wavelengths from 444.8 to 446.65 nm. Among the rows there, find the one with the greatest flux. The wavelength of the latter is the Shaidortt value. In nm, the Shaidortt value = 444.908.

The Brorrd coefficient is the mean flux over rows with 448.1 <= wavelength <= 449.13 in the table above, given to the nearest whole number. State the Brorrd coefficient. 245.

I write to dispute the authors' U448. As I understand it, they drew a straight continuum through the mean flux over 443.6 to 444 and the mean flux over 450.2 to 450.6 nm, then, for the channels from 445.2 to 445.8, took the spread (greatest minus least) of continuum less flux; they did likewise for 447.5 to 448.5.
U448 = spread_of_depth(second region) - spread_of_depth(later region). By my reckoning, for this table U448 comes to -1.2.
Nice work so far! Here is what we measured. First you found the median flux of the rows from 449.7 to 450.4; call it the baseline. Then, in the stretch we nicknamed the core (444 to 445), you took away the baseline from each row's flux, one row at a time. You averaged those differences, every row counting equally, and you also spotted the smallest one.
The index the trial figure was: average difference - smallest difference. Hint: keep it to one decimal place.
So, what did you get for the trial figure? 1.4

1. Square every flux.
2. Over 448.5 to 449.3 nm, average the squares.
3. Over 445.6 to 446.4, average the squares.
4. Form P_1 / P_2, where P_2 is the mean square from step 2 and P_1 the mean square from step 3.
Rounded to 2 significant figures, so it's 0.99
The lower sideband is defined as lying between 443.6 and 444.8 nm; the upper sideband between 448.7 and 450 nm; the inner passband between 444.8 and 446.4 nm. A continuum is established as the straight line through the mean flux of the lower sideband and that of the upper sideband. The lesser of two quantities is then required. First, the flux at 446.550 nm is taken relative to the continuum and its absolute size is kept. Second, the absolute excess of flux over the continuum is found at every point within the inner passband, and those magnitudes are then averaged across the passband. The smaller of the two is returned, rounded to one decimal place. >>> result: 1.2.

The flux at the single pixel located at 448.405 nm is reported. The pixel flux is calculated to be 243.4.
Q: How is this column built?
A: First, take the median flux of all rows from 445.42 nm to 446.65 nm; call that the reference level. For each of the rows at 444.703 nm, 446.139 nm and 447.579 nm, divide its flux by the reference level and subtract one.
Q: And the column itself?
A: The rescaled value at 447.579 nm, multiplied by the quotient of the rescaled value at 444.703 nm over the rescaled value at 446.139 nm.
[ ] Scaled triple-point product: 0.126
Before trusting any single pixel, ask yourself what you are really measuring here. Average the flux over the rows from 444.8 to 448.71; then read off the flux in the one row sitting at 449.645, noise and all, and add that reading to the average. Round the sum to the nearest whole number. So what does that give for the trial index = 498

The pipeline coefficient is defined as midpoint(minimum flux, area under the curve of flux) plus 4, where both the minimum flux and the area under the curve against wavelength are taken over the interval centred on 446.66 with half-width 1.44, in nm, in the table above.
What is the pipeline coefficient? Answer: 481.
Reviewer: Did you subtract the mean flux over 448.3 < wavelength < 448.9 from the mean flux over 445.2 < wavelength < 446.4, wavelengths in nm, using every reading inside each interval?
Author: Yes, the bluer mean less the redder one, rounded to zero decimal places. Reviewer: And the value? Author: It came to 1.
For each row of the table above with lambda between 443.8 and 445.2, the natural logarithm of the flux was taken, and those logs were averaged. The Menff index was 5.52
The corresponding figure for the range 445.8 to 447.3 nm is 5.51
